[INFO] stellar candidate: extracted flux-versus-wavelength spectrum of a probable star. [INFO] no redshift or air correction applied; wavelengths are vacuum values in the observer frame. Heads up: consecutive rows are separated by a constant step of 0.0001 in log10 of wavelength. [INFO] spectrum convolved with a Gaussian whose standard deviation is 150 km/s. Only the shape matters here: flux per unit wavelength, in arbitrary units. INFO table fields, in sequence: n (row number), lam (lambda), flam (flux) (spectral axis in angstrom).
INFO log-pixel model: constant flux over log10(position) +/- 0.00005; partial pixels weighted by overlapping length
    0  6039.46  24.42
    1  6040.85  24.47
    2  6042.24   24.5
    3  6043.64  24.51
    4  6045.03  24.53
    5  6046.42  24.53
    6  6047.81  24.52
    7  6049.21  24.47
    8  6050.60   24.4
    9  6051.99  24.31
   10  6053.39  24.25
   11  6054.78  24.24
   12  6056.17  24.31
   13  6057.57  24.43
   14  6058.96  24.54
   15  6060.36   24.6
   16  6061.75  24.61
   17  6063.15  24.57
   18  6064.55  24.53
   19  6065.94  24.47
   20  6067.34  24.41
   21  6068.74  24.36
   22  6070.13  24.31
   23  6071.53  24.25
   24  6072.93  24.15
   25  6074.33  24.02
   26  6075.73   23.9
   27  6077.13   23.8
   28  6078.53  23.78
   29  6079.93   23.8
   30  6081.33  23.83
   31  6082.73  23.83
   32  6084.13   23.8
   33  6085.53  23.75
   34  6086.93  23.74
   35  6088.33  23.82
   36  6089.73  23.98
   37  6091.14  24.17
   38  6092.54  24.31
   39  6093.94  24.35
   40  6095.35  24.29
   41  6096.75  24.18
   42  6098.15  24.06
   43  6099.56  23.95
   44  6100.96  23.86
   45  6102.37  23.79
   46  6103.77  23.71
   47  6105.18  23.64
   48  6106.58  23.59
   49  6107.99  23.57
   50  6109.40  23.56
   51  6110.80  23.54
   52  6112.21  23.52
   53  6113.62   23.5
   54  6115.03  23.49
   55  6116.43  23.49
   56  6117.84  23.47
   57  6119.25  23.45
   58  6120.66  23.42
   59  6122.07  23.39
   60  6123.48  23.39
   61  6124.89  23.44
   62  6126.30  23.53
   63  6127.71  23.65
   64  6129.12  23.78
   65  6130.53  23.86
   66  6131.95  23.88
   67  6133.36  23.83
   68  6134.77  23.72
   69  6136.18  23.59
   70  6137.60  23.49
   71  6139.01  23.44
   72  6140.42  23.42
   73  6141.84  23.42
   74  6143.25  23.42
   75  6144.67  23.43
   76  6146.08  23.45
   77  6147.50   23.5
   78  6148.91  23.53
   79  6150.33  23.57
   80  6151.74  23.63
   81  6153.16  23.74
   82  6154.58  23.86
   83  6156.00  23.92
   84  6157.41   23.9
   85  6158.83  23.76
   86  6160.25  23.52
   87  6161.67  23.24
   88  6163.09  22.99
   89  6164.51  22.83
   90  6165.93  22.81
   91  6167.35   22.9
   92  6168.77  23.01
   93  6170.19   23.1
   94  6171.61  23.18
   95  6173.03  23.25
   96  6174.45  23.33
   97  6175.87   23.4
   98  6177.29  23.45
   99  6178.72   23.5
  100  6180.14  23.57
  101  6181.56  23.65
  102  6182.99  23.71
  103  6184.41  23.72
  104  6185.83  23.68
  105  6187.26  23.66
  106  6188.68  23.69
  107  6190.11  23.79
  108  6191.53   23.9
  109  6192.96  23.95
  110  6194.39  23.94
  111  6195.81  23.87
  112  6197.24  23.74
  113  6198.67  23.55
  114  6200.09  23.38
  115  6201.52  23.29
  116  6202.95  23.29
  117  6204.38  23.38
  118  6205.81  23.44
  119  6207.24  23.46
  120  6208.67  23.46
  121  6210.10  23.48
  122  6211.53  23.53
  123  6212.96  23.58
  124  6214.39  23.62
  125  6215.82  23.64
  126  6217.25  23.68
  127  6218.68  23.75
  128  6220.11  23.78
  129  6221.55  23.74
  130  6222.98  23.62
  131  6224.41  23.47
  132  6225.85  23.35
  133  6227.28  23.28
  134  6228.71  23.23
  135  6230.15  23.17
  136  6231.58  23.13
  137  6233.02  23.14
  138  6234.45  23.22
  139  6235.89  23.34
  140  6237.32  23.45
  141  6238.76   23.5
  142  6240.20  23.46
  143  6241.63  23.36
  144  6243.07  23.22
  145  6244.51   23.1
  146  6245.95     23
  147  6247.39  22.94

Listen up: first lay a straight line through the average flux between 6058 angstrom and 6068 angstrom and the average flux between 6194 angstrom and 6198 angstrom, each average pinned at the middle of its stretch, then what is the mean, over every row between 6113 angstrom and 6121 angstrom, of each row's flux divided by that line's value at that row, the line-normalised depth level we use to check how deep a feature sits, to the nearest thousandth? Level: 0.968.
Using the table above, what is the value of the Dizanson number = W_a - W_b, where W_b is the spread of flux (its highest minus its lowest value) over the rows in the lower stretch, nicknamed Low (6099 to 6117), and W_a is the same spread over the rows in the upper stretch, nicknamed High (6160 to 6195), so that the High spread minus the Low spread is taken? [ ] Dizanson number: 0.7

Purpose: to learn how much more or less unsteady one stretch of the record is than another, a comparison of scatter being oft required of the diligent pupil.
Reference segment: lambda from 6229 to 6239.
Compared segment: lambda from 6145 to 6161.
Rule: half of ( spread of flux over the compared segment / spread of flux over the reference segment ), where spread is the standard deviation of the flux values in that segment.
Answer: 0.6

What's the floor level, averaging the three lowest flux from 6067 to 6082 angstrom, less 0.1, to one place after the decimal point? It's 23.7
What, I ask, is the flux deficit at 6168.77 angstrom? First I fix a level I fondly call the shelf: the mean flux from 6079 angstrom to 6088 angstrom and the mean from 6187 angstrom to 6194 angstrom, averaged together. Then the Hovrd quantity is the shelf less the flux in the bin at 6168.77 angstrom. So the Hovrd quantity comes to 0.8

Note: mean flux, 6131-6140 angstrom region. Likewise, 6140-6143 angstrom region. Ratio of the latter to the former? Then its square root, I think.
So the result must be 0.995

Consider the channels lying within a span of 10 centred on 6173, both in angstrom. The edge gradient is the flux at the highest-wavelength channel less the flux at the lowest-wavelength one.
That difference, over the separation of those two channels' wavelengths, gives 0.052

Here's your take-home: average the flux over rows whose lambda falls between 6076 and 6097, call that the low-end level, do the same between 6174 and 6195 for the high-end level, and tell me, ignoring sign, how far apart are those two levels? 0.30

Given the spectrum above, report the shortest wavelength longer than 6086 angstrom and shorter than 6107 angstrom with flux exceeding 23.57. 6086.93 angstrom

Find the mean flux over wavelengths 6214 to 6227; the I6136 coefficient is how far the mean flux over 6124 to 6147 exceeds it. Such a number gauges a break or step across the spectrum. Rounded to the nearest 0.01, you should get -0.04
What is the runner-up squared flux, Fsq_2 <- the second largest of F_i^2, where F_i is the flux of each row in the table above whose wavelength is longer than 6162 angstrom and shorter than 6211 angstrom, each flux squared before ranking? 573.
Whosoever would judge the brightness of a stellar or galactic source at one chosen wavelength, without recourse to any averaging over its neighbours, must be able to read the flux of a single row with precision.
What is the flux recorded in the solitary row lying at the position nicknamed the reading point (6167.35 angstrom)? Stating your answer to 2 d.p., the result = 22.90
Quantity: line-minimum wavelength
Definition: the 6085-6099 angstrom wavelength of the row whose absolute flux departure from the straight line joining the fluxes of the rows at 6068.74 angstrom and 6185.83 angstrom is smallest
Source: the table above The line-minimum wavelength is 6096.75 angstrom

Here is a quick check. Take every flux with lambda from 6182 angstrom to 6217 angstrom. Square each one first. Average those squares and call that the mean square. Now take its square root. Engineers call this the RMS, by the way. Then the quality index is 23.6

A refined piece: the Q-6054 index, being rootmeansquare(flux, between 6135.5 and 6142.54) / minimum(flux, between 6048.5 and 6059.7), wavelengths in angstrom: 0.968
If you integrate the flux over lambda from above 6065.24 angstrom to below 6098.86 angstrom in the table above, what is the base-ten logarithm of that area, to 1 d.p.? 2.9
